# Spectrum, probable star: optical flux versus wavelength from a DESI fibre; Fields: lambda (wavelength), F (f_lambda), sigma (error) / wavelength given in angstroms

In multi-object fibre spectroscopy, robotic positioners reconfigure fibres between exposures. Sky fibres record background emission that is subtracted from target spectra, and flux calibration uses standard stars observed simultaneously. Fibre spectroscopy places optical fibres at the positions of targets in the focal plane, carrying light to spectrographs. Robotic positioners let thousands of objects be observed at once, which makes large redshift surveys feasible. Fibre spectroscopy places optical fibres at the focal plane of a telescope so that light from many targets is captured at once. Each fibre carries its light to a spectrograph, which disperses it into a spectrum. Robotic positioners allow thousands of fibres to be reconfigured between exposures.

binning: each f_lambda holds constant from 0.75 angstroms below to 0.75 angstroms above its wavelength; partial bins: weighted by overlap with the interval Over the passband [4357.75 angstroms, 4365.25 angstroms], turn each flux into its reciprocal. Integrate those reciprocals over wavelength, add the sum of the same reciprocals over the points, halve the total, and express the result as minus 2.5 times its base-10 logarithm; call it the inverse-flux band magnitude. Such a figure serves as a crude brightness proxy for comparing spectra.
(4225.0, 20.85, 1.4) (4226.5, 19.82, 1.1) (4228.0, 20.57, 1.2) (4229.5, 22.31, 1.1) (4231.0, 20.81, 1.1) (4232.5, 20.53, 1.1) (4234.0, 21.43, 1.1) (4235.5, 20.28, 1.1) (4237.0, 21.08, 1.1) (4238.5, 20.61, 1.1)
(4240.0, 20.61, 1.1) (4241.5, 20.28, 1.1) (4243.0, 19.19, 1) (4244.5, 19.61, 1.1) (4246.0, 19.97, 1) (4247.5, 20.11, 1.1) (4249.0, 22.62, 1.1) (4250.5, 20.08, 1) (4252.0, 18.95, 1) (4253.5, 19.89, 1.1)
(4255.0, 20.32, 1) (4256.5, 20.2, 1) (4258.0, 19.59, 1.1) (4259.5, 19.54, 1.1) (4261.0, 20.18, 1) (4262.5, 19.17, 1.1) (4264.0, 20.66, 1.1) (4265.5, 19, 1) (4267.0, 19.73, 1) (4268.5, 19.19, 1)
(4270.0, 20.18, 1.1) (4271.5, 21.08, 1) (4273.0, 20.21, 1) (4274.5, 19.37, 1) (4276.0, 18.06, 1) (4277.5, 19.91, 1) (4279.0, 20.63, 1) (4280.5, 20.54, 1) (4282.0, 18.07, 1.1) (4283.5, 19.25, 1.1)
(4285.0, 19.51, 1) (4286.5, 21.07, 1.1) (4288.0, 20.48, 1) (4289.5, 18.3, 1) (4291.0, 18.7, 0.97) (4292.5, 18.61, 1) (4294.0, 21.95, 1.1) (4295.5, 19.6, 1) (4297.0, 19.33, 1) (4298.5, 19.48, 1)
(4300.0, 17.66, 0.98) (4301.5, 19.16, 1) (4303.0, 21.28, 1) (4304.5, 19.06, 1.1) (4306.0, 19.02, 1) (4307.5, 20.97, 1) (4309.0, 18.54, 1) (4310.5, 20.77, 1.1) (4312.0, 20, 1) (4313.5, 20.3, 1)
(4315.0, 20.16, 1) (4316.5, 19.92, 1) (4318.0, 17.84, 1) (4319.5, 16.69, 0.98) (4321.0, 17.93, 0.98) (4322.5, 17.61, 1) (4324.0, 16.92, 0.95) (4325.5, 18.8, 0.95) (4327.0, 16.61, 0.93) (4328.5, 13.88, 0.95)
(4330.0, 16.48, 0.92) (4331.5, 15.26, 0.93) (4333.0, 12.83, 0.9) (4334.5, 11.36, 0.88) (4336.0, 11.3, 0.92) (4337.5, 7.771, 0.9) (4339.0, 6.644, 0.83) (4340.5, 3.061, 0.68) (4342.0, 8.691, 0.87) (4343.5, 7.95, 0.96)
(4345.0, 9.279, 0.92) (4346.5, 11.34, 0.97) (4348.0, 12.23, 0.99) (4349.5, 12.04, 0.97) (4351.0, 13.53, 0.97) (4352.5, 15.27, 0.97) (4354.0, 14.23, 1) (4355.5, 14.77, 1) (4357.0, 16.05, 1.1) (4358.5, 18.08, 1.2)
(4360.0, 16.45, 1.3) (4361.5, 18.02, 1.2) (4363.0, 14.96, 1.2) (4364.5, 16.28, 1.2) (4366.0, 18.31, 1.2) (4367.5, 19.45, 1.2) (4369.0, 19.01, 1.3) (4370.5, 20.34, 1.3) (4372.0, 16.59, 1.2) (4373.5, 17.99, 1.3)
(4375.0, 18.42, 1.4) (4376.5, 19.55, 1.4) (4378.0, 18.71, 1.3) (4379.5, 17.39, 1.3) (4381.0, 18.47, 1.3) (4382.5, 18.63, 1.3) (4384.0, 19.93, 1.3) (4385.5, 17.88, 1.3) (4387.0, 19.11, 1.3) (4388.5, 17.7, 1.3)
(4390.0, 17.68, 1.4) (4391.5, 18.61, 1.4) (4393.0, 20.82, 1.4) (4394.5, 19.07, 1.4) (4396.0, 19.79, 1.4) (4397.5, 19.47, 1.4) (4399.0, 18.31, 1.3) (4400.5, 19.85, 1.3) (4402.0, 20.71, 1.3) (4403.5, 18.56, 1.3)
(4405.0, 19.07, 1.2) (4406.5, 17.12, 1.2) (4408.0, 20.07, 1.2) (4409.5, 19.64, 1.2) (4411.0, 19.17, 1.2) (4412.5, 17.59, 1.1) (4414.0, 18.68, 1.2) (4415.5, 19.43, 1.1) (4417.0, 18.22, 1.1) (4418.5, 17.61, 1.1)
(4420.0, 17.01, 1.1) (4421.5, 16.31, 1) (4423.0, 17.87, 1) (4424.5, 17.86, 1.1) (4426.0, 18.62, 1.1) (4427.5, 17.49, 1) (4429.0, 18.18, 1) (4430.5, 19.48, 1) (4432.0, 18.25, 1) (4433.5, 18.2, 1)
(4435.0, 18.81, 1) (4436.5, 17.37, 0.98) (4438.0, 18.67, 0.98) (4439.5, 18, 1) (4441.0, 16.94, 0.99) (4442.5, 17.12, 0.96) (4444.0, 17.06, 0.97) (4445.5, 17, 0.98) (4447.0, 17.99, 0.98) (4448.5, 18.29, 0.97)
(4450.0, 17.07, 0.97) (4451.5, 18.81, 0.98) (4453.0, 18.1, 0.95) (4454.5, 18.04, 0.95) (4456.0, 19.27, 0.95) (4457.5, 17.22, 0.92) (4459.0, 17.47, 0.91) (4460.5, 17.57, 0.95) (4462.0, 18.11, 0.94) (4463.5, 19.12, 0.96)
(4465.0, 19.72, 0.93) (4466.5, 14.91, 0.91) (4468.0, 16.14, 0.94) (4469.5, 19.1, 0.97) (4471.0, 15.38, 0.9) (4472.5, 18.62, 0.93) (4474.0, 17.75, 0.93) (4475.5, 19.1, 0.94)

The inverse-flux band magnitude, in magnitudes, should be 1.07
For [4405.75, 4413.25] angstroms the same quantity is 1.19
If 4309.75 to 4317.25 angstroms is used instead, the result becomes 1.28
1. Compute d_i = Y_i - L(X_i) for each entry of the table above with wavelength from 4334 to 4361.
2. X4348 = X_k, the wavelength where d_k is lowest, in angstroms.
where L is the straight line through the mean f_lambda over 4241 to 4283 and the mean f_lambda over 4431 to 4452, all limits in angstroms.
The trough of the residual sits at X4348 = 4340.5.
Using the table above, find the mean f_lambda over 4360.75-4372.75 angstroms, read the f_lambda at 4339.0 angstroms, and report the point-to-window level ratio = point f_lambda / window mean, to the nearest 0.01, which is 0.37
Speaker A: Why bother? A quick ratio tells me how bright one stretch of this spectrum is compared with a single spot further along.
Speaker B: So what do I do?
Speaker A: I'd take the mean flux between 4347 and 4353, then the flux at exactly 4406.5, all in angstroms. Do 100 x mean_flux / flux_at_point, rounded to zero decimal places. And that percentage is 77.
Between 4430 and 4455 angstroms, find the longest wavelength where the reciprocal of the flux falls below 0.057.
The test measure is 4454.5 angstroms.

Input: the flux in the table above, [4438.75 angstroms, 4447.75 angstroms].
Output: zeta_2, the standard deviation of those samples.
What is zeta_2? 0.5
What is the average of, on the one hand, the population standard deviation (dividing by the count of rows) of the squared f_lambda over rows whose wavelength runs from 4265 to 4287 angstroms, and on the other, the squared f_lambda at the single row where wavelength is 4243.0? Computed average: 202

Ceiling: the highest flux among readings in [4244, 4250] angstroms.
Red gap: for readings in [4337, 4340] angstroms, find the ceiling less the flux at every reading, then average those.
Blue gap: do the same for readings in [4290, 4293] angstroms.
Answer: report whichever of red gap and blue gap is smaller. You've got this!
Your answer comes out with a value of 4.0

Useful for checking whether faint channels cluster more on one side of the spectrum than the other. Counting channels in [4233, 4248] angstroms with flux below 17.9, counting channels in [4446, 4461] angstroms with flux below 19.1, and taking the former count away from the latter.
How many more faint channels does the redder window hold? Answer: 9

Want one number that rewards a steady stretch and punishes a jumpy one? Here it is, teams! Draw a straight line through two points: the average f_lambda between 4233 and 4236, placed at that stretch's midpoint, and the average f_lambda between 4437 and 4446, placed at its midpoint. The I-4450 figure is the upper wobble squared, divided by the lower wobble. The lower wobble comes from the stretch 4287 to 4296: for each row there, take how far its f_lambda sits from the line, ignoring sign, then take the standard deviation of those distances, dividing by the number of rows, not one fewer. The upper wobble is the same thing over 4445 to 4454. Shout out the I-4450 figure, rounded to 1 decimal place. 0.3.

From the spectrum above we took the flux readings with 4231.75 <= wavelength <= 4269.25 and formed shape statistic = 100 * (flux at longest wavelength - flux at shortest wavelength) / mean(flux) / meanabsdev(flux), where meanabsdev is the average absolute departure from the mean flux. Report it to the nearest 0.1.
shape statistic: -11.2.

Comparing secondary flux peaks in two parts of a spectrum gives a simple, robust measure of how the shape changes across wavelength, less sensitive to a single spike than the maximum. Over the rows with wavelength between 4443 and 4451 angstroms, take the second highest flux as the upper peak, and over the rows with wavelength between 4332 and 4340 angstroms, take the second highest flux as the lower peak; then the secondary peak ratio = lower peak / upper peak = 0.63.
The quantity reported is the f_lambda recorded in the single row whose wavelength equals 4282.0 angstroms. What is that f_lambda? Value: 18.07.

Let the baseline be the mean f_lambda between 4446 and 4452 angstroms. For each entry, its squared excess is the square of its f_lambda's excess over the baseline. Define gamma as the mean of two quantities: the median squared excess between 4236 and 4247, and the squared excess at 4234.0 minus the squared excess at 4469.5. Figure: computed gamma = 8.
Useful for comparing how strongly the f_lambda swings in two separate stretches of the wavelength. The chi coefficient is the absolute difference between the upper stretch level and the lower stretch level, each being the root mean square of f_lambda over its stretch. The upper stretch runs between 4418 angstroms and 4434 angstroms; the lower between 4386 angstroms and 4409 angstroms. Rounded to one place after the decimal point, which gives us 1.2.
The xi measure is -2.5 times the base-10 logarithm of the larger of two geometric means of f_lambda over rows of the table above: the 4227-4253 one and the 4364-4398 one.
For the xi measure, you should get -3.28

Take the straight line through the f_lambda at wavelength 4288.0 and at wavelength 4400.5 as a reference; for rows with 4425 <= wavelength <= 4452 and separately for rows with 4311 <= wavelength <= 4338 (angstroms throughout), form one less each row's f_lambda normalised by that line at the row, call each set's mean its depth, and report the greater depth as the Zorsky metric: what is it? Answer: 0.20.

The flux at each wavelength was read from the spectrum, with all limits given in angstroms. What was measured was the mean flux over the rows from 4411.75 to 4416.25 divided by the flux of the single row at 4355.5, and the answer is 1.26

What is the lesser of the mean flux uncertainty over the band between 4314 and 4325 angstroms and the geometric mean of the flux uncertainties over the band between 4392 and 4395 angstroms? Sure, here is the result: 0.99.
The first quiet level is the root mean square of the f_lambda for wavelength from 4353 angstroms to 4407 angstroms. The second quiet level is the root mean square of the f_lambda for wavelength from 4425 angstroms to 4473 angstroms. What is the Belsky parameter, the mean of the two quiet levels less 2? 16.1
